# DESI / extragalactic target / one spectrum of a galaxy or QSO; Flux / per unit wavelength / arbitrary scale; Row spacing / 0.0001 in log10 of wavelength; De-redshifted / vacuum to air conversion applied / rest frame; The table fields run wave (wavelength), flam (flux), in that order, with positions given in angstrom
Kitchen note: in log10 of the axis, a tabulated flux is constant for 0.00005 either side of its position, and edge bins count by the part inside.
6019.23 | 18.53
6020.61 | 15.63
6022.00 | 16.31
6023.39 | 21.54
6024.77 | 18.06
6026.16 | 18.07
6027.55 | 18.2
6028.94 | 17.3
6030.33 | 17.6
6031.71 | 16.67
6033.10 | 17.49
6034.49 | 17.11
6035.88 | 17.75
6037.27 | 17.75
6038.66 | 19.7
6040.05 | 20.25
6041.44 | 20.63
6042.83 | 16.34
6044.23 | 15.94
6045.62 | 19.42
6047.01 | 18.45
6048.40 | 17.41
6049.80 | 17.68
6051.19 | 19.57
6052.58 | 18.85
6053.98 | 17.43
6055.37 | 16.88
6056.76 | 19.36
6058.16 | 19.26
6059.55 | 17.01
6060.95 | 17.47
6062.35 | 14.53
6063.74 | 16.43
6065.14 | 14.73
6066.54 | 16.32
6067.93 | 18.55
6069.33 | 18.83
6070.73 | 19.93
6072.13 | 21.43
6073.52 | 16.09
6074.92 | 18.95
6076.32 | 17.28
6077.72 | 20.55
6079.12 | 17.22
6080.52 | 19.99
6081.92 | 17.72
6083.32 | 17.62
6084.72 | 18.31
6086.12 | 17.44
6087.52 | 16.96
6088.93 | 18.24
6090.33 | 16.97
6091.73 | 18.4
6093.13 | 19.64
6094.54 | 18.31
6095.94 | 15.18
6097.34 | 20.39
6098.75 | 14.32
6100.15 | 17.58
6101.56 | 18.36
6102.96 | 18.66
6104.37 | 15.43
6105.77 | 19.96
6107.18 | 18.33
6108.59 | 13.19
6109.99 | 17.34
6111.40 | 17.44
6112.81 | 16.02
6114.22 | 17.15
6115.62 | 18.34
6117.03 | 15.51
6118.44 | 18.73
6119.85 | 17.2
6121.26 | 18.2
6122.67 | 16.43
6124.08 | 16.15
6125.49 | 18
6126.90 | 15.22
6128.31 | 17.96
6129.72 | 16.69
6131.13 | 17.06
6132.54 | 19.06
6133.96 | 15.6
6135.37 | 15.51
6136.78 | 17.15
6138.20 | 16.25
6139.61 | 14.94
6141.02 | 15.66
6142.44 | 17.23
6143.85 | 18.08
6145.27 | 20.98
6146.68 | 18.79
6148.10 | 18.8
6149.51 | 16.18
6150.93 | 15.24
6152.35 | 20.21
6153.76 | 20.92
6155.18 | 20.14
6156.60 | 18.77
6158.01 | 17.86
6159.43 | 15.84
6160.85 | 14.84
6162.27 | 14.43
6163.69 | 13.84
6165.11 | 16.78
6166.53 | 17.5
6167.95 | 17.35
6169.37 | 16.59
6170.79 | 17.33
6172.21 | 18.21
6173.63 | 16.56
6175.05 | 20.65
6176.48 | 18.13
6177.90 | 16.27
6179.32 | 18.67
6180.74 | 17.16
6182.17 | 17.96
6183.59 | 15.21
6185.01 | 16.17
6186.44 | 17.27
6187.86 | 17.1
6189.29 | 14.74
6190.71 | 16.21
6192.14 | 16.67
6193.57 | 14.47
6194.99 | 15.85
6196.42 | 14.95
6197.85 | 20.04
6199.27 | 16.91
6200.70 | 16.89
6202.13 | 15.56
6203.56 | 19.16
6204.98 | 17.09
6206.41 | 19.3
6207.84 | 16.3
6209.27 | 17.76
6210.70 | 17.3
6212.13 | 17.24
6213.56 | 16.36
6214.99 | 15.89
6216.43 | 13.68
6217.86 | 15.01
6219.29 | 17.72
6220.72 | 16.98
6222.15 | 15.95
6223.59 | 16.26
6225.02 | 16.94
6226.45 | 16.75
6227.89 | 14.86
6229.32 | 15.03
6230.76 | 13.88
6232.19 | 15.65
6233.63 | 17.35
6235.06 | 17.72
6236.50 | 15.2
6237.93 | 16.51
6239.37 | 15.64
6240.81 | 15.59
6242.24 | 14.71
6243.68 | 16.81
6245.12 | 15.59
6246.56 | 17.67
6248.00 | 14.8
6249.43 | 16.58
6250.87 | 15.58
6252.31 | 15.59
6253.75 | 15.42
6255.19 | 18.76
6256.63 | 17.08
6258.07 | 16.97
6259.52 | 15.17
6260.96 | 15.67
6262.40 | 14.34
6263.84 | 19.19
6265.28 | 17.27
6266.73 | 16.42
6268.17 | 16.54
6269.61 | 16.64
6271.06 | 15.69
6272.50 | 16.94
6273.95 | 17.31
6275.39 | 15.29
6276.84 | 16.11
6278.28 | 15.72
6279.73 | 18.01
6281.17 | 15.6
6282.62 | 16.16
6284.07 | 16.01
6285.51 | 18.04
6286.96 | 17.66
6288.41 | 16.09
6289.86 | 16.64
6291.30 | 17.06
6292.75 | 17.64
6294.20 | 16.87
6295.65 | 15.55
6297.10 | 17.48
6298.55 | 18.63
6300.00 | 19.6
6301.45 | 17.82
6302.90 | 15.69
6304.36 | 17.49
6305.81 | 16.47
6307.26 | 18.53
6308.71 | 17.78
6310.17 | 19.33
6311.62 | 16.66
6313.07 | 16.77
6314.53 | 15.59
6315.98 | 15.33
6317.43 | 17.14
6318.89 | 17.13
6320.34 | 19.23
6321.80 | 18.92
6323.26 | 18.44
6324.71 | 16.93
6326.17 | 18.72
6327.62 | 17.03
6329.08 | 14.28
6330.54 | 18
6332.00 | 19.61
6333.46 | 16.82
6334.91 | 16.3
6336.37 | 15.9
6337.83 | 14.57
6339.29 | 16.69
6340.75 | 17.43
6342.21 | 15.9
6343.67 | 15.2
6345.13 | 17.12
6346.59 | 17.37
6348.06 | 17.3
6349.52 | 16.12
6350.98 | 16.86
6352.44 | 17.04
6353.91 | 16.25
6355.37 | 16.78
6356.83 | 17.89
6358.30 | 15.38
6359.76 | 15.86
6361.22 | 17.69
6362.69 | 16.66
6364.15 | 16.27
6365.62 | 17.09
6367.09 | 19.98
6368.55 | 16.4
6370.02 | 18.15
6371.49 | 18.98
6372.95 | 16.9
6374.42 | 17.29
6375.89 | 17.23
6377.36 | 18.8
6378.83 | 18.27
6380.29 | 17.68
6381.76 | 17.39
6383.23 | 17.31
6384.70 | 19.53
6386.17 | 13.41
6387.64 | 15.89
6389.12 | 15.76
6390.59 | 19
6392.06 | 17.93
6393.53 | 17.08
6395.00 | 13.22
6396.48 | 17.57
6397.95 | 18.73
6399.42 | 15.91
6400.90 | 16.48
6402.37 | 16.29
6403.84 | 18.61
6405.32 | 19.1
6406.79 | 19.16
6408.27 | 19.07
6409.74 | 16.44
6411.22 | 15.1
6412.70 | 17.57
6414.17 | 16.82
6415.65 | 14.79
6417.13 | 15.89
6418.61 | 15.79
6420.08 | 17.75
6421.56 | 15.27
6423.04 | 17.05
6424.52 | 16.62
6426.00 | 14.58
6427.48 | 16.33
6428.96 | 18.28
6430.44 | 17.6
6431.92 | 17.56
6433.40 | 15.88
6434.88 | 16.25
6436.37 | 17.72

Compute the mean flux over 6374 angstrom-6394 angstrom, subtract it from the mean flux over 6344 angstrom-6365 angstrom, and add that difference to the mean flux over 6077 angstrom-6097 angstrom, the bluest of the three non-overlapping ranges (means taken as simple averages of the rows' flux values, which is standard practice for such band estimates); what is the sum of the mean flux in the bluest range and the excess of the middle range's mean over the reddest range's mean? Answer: 17.5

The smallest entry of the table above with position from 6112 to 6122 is 15.51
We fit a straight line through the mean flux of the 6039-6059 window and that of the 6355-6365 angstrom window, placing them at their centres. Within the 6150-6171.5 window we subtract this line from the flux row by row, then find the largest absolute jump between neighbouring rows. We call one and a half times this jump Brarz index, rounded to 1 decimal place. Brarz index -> 7.5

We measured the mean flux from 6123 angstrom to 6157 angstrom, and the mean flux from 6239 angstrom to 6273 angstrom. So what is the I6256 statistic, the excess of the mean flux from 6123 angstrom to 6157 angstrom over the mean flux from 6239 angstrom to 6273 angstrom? 1.2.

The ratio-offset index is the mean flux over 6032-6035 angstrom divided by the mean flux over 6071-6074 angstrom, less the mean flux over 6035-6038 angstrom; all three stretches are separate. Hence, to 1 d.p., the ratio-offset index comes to -16.8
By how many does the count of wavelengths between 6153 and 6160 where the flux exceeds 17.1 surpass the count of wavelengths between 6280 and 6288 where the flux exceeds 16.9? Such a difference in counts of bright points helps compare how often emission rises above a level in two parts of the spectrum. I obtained 2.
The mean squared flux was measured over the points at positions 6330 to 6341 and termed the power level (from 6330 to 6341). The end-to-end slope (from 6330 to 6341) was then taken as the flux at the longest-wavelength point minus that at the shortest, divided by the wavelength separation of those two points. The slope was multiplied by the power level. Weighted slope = -16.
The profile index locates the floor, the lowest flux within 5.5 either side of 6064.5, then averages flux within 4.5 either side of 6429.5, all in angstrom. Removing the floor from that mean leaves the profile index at 2.2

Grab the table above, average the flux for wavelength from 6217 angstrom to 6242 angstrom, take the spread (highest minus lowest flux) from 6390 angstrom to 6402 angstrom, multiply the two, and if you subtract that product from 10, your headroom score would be -83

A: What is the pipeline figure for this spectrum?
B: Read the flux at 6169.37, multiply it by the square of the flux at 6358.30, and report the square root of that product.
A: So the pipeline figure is 63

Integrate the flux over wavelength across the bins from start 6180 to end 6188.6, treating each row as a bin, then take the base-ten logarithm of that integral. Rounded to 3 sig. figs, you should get 2.16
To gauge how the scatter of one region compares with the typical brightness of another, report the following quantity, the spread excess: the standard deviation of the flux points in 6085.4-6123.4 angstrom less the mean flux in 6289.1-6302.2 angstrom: -15.8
